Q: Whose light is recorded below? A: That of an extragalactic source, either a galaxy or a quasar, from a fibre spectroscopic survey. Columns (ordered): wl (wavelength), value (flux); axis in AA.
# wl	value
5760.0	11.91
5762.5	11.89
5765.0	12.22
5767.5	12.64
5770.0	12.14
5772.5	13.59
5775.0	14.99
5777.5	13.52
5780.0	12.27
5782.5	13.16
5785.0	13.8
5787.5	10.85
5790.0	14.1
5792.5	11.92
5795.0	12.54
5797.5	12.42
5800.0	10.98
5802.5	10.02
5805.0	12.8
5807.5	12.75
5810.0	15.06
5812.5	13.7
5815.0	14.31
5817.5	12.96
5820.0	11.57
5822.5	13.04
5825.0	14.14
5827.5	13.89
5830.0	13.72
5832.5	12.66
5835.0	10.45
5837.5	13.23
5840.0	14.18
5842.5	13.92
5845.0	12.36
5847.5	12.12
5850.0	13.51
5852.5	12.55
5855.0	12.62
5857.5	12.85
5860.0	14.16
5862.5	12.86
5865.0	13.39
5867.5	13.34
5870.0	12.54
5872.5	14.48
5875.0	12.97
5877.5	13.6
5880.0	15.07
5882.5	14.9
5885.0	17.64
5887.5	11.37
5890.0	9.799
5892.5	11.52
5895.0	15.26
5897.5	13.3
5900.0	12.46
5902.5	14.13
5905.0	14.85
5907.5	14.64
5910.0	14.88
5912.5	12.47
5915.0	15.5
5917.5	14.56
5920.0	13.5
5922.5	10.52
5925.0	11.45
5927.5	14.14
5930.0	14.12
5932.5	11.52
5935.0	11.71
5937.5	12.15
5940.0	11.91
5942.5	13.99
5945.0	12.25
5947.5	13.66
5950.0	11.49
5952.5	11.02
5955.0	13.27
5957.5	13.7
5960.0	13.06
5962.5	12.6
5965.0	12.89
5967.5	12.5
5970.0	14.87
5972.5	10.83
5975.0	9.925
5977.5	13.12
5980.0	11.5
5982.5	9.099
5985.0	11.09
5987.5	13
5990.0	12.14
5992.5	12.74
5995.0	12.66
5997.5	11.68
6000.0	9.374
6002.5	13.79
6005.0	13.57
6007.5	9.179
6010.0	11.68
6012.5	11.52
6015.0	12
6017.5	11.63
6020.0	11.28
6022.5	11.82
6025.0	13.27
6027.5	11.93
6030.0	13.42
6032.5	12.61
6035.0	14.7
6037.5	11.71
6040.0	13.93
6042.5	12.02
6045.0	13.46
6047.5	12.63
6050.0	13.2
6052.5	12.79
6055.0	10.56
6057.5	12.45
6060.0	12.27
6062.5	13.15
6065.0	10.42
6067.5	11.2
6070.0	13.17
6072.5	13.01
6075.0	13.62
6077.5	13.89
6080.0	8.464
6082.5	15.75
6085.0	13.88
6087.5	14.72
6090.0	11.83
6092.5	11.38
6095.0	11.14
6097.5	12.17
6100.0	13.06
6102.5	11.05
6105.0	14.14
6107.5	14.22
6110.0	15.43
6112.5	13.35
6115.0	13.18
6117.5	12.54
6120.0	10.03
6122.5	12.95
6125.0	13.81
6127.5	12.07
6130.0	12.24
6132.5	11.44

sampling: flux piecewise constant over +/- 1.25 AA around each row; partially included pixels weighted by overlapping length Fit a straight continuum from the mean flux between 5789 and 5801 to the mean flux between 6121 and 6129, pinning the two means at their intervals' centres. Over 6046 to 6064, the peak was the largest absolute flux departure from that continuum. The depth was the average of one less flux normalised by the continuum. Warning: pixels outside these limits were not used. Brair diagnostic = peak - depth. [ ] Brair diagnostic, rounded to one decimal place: 2.2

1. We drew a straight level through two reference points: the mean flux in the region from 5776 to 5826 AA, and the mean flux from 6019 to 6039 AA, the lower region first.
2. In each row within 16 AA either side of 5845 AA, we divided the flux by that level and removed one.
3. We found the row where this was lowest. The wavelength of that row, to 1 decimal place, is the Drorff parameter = 5835.0 AA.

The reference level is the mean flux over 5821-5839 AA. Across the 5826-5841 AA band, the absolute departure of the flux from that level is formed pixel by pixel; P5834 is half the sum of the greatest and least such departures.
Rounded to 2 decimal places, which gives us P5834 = 1.39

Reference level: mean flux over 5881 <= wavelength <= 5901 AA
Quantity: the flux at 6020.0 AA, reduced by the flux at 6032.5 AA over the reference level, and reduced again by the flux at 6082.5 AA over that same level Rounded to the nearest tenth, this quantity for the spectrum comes 9.1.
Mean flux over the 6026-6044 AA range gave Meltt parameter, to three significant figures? 12.9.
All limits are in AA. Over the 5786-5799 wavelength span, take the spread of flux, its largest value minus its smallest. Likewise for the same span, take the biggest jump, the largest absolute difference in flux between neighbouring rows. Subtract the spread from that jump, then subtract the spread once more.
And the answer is -3.25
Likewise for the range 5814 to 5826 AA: -4.01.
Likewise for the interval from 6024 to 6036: -3.45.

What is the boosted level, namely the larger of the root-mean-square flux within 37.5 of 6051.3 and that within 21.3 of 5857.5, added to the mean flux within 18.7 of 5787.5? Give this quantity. 25.8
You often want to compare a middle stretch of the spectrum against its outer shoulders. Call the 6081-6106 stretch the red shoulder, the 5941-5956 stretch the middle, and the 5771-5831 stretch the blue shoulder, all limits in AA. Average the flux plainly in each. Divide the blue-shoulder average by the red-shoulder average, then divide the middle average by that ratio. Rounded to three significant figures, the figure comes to 12.5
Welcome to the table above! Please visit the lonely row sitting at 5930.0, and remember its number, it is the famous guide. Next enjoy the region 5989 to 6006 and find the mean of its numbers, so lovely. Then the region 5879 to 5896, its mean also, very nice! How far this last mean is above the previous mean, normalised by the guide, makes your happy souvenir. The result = 0.10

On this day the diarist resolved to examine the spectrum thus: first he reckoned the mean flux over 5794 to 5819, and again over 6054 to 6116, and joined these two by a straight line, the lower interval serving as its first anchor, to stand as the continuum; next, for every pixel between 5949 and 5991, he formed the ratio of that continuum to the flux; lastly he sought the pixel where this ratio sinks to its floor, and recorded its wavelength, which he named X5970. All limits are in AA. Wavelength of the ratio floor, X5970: 5970.0 AA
